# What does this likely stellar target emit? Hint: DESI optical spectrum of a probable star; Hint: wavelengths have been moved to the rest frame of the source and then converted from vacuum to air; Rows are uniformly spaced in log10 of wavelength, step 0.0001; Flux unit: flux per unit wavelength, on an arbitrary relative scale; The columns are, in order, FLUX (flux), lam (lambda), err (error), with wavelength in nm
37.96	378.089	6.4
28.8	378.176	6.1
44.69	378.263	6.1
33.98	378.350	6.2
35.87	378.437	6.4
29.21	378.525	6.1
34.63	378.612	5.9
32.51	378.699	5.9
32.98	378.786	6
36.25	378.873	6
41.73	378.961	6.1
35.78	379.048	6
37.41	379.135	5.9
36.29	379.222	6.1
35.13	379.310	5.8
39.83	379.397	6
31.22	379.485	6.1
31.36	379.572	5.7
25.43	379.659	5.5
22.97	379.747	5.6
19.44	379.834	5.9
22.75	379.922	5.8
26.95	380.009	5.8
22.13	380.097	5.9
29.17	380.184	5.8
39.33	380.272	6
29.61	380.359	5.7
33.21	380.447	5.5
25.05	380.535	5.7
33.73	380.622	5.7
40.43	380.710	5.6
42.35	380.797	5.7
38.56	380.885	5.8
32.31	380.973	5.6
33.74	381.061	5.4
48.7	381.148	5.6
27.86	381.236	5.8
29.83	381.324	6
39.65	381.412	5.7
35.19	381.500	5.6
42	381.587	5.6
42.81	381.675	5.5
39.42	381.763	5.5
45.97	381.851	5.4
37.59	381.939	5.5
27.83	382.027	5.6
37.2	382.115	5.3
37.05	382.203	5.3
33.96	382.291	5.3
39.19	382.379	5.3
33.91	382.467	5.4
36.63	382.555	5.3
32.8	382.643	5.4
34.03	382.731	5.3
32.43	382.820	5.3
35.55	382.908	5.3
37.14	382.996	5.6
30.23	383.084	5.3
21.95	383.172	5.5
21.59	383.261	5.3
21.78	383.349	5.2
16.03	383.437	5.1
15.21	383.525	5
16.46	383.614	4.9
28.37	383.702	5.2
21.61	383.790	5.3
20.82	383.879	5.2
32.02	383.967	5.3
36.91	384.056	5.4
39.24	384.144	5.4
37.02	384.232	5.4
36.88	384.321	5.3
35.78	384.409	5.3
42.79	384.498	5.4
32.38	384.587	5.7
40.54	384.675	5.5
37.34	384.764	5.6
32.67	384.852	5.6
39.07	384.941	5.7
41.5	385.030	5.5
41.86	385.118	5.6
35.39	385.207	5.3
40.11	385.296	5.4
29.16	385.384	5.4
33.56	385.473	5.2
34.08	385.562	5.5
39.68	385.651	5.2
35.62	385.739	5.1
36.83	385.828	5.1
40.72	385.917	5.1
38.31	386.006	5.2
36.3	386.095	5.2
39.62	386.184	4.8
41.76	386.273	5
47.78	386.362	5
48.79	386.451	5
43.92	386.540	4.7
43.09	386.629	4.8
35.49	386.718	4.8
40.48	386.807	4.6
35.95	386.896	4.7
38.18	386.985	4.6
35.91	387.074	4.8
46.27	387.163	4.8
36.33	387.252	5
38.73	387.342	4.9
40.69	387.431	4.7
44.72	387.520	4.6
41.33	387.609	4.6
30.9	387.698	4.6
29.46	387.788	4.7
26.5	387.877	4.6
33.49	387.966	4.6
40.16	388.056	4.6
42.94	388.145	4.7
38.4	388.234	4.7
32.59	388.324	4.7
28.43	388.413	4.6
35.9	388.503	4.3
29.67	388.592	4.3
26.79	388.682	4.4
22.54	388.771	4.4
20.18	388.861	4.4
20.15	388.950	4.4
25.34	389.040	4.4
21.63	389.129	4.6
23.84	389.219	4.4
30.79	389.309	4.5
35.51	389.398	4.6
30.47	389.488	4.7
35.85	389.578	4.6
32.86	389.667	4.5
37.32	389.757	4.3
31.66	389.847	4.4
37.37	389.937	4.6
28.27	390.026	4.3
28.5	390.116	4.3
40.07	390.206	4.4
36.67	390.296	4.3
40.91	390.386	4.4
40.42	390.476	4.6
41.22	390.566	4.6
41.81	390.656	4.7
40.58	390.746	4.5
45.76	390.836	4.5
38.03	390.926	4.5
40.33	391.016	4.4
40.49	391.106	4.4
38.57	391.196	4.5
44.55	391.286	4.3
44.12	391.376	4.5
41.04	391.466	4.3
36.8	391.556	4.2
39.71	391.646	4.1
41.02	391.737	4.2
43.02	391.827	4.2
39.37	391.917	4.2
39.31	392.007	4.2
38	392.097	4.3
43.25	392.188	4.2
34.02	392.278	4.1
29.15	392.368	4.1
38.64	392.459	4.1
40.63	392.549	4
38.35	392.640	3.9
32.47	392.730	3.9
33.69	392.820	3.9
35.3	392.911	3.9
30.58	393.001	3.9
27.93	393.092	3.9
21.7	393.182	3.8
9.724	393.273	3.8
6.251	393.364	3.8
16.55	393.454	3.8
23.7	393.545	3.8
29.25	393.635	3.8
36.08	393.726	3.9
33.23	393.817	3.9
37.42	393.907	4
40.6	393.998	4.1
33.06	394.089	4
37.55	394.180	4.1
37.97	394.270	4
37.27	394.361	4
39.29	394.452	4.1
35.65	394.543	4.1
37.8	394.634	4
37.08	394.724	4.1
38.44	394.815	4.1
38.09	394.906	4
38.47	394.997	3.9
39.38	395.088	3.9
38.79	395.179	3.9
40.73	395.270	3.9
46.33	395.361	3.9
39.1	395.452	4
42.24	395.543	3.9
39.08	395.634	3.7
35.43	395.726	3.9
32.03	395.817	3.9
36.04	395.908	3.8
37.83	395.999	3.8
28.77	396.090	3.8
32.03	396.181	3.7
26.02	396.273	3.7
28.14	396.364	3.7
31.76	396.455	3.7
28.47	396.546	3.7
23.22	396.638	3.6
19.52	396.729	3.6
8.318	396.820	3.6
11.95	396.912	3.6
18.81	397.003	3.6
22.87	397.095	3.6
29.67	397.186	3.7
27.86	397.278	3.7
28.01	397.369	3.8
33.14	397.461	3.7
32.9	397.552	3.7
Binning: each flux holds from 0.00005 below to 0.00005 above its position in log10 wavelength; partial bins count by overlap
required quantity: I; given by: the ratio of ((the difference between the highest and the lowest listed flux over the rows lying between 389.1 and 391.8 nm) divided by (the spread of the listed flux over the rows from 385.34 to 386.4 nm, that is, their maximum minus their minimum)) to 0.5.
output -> 2.6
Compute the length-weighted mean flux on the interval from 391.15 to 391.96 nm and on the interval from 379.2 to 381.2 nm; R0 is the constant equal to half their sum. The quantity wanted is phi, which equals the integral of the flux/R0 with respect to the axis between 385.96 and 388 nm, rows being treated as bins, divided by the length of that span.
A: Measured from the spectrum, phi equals 1.07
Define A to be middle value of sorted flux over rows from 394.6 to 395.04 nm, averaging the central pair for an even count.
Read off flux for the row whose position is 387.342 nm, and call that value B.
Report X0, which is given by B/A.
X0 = 1.02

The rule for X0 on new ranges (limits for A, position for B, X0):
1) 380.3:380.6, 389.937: 1.26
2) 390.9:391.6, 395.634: 0.97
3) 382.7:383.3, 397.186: 0.91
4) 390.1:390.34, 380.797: 1.15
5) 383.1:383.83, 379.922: 1.05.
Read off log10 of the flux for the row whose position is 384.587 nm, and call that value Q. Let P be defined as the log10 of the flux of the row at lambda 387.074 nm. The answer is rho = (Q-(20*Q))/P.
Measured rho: -18.5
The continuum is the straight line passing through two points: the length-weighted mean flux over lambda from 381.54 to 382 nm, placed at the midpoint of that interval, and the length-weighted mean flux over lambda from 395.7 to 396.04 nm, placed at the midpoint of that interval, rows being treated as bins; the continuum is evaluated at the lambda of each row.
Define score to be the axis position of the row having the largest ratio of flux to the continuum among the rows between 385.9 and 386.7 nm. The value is 386.451 nm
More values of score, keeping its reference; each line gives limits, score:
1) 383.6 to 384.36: 384.144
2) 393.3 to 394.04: 393.998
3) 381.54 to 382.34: 381.851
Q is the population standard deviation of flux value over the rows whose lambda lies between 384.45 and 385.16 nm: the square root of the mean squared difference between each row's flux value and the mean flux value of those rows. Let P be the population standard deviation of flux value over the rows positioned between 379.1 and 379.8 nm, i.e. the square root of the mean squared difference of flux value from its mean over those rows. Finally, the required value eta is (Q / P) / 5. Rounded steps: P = 5.51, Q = 3.8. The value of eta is 0.138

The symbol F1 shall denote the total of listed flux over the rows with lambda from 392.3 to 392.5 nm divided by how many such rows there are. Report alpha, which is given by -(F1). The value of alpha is -33.9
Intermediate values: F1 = 34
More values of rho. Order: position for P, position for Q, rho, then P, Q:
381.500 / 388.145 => -20.1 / 1.55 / 1.63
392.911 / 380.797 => -20.0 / 1.55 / 1.63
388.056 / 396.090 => -17.3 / 1.60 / 1.46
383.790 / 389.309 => -21.2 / 1.33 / 1.49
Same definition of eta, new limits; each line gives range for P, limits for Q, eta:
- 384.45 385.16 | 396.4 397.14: 0.384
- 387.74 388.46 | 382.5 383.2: 0.164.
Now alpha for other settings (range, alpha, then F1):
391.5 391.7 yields -38.3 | 38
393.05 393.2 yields -24.8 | 25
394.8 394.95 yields -38.3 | 38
